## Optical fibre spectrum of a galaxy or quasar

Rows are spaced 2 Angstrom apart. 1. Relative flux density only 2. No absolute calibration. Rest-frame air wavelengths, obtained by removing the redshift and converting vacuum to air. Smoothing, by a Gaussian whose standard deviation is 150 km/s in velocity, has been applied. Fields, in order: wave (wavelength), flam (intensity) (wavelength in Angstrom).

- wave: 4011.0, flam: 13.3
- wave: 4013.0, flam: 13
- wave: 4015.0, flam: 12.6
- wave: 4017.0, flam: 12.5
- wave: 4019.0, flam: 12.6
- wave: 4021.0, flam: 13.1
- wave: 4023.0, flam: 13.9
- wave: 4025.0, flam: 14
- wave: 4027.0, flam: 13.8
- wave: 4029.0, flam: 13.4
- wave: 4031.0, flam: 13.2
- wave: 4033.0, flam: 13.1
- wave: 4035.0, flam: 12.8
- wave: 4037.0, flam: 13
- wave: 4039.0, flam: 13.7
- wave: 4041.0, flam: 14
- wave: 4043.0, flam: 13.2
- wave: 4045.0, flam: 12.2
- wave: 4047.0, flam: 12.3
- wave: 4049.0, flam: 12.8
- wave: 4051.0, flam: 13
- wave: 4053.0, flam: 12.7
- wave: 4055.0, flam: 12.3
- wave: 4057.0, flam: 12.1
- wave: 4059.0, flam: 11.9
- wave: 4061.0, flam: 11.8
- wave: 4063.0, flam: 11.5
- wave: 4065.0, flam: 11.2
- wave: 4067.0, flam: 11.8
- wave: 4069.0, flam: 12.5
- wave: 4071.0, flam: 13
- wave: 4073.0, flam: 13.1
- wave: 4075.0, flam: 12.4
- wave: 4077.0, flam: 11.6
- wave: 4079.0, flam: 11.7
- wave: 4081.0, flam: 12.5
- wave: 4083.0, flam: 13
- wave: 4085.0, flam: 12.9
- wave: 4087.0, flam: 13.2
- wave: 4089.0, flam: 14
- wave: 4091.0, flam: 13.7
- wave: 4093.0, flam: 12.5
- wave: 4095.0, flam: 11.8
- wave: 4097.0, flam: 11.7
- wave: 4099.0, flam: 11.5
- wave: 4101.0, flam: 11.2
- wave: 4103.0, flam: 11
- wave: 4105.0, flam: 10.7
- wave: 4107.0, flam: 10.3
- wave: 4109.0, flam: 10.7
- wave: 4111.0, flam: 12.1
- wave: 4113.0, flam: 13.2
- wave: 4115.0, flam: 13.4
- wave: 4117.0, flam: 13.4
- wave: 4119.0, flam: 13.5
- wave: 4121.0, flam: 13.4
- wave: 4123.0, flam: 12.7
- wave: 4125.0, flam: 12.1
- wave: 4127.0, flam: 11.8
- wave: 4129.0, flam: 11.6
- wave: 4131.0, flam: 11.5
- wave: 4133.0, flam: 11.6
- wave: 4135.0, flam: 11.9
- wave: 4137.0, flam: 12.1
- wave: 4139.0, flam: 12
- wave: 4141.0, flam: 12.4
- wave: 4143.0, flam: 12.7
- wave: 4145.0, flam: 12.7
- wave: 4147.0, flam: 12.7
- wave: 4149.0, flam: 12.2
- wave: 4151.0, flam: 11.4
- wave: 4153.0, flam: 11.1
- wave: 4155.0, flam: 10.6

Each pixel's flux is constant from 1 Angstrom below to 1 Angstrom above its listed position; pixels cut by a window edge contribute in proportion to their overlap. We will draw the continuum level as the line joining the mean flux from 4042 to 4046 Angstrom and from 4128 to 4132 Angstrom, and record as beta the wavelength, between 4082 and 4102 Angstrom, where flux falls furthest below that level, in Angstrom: 4101.0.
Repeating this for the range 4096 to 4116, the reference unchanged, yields 4107.0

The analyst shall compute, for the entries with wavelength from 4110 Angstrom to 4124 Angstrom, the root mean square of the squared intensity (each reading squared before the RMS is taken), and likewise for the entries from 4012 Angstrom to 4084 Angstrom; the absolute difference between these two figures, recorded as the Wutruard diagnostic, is 9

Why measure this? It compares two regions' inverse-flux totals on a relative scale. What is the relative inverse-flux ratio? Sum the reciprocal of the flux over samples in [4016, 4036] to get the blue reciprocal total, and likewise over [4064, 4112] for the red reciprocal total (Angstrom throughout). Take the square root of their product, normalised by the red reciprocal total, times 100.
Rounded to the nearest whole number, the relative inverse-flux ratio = 62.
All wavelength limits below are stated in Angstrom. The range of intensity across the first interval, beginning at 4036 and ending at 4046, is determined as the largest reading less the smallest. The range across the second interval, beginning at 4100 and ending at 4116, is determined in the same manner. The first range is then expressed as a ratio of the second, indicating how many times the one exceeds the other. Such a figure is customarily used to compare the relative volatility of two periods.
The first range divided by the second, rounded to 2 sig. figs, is 0.58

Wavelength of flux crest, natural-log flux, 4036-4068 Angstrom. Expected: 4041.0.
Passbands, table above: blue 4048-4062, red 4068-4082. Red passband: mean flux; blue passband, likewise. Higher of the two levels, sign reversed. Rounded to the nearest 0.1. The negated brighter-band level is -12.4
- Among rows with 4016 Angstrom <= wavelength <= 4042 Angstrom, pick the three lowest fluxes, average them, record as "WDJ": 12.6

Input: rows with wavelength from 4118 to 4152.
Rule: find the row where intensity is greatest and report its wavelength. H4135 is 4119.0 Angstrom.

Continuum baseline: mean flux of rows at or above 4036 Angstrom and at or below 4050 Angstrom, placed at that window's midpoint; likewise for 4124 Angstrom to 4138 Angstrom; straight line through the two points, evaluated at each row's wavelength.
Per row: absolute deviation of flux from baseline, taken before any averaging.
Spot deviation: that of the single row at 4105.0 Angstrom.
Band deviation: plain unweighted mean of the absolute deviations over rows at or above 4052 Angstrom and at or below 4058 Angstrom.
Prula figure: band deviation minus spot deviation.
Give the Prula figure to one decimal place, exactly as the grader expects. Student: -1.0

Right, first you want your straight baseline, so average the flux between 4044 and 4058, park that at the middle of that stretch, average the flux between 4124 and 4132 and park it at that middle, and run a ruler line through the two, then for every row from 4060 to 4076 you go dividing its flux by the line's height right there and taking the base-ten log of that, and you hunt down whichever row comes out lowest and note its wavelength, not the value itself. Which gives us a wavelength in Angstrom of 4065.0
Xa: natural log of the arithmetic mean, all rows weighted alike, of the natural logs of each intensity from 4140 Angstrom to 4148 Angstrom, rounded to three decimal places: 0.930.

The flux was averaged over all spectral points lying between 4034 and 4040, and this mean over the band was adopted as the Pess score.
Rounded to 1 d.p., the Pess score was 13.2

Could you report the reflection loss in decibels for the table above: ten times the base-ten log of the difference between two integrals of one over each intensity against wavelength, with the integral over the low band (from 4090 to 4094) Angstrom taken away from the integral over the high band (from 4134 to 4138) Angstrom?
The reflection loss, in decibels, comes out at -15.6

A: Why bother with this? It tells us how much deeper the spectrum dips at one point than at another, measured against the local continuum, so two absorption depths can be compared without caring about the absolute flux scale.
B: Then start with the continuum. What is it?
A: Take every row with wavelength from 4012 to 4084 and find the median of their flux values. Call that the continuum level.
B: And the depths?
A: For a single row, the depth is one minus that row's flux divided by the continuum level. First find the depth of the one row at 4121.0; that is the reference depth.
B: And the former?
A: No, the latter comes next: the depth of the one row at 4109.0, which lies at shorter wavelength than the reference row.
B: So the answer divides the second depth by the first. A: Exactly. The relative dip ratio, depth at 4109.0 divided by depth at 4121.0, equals -3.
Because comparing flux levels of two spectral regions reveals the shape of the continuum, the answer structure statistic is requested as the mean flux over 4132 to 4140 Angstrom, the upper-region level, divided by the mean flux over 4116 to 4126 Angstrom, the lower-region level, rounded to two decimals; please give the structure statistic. 0.91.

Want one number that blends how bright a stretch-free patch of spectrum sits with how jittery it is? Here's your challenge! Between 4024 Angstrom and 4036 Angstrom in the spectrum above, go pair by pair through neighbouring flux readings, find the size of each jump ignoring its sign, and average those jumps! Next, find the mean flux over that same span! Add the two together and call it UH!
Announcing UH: 13.6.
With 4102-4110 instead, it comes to 11.0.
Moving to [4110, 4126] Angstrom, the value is 13.4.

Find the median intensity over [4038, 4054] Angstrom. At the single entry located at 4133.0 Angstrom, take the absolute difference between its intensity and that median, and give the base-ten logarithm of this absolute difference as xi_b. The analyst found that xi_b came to 0.11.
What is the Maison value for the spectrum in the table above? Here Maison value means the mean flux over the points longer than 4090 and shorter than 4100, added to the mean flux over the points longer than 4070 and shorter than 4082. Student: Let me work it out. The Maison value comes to 24.6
